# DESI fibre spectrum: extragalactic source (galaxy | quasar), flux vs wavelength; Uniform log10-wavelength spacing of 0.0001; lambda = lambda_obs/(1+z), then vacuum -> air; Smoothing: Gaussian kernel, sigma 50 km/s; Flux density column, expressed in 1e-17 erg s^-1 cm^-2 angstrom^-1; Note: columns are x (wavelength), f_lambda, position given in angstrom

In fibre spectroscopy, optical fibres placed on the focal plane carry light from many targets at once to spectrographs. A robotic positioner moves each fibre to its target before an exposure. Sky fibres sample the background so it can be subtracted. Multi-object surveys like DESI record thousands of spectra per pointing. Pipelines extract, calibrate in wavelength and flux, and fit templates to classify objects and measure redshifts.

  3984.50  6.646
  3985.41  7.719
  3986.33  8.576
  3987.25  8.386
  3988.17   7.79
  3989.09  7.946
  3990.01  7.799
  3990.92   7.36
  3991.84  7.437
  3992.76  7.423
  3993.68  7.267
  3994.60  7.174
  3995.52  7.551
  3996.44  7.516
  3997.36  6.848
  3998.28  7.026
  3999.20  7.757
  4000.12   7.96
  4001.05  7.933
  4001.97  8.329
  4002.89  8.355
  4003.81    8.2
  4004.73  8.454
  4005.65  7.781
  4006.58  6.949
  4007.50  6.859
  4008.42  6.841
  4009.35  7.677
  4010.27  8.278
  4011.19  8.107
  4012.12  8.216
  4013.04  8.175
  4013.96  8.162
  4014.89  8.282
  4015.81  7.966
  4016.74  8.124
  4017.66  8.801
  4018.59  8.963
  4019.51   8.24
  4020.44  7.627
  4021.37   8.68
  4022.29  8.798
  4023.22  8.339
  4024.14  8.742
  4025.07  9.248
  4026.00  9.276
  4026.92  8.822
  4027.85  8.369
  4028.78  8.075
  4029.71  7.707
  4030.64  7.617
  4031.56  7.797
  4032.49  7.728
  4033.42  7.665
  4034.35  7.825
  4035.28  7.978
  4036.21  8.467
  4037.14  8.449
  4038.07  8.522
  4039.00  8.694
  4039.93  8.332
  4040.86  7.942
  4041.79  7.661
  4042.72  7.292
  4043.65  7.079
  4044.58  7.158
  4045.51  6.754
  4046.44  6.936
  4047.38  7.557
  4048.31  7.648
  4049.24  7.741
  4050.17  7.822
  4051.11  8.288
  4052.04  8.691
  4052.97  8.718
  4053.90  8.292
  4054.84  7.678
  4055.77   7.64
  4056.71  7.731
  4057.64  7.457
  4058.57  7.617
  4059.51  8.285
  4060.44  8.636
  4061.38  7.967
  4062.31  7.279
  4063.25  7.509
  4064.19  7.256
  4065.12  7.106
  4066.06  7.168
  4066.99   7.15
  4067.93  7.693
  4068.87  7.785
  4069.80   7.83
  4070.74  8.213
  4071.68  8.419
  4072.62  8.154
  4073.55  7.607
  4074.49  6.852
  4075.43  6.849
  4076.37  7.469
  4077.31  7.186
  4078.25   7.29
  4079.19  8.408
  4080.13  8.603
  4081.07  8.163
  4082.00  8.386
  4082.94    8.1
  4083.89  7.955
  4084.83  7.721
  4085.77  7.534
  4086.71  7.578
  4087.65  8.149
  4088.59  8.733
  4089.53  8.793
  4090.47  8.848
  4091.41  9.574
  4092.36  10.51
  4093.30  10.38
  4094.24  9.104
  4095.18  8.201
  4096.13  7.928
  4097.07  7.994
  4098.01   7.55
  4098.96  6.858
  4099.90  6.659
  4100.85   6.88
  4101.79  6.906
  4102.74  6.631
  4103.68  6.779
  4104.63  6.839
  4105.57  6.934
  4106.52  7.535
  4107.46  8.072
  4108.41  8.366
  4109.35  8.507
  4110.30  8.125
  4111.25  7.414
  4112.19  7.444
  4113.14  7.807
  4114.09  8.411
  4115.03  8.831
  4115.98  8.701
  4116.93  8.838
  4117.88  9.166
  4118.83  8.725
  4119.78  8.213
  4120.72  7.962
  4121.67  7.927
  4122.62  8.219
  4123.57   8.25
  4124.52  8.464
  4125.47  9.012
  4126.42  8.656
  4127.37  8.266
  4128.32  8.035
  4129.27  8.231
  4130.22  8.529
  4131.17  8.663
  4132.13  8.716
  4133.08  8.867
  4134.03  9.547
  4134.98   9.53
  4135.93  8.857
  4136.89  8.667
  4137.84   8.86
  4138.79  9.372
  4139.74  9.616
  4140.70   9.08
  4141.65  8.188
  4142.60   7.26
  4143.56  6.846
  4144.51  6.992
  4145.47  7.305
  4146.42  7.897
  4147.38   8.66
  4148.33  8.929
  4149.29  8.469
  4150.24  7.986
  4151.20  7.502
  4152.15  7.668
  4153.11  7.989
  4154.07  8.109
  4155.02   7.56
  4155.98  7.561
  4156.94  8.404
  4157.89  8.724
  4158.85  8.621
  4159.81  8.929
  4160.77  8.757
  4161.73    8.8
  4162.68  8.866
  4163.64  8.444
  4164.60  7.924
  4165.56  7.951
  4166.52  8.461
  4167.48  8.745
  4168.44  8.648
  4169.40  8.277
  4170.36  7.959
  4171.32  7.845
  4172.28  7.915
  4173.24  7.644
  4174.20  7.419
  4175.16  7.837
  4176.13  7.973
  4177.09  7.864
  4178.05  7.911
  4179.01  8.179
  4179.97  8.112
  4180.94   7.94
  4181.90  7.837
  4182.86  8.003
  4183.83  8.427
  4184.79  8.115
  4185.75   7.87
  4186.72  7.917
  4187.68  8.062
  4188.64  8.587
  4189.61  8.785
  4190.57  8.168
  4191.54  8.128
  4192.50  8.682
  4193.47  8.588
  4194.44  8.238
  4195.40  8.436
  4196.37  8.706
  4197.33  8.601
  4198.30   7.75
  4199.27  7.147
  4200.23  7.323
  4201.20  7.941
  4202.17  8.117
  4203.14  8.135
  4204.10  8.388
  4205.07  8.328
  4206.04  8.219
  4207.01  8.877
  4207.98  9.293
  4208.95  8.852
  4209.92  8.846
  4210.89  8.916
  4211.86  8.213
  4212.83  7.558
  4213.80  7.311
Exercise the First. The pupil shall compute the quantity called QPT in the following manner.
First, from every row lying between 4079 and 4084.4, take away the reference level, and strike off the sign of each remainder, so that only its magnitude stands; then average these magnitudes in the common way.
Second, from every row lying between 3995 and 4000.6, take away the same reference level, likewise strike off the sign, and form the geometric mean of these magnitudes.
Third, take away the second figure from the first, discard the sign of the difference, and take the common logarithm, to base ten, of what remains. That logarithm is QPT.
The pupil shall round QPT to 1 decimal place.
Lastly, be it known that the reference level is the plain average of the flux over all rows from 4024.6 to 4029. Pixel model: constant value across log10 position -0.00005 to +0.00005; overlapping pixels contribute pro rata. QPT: -0.1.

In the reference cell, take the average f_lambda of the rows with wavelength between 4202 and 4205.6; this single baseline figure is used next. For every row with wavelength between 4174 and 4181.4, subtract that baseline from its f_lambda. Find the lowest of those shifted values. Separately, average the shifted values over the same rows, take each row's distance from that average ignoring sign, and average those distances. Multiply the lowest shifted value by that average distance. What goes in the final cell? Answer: -0.12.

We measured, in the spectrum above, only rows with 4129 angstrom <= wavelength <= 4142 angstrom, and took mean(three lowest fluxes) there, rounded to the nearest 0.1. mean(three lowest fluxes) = 8.3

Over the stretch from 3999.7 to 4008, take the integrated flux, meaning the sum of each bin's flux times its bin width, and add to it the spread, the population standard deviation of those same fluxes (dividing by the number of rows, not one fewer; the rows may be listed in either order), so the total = 65.8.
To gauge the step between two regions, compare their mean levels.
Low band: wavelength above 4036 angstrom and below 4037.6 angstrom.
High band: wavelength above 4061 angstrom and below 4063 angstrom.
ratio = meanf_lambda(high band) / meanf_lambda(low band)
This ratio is 0.90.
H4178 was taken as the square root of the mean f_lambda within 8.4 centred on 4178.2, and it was 2.81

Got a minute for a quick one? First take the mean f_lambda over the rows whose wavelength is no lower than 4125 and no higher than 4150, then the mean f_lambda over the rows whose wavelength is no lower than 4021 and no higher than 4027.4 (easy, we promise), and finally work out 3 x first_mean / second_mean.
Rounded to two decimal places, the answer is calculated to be 2.88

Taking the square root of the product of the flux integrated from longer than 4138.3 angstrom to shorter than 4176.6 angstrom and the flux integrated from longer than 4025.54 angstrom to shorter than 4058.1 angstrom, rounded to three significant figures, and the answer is 284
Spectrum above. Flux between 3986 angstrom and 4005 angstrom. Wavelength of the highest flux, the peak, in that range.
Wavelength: 3986.33 angstrom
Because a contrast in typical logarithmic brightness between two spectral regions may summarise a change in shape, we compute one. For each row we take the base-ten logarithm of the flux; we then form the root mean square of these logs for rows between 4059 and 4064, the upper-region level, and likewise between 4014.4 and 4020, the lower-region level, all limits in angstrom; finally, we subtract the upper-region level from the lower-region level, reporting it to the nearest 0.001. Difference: 0.025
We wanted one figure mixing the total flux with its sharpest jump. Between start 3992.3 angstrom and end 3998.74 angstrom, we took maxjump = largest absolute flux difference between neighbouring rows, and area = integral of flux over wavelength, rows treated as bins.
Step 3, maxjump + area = 47.4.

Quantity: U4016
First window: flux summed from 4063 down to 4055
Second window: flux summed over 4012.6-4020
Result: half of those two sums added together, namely 64.7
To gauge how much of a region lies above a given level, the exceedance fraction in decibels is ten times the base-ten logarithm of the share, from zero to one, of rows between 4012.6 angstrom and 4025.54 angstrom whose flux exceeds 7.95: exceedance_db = -0.3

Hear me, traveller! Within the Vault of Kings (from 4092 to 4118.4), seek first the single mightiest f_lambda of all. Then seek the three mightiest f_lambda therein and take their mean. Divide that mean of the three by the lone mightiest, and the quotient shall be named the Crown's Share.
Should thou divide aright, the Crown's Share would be 0.953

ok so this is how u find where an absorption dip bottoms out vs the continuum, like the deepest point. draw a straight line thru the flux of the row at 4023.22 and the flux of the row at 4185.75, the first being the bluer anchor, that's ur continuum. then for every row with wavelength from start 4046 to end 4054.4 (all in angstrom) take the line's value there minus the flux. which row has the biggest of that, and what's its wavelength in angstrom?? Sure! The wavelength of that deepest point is 4046.44 angstrom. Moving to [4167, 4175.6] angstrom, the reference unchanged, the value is 4174.20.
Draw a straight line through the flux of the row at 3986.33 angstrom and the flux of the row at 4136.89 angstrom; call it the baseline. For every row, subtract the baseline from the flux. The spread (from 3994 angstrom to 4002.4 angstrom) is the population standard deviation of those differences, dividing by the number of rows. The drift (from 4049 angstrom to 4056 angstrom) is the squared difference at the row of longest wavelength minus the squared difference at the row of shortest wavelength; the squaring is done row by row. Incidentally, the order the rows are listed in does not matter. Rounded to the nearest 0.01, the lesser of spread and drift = 0.19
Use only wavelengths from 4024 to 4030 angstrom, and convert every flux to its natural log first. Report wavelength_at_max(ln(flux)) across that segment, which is 4026.00 angstrom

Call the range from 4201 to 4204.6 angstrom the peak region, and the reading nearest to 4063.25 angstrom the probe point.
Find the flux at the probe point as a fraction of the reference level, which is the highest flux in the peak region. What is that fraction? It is 0.90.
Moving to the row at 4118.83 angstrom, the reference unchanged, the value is 1.04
